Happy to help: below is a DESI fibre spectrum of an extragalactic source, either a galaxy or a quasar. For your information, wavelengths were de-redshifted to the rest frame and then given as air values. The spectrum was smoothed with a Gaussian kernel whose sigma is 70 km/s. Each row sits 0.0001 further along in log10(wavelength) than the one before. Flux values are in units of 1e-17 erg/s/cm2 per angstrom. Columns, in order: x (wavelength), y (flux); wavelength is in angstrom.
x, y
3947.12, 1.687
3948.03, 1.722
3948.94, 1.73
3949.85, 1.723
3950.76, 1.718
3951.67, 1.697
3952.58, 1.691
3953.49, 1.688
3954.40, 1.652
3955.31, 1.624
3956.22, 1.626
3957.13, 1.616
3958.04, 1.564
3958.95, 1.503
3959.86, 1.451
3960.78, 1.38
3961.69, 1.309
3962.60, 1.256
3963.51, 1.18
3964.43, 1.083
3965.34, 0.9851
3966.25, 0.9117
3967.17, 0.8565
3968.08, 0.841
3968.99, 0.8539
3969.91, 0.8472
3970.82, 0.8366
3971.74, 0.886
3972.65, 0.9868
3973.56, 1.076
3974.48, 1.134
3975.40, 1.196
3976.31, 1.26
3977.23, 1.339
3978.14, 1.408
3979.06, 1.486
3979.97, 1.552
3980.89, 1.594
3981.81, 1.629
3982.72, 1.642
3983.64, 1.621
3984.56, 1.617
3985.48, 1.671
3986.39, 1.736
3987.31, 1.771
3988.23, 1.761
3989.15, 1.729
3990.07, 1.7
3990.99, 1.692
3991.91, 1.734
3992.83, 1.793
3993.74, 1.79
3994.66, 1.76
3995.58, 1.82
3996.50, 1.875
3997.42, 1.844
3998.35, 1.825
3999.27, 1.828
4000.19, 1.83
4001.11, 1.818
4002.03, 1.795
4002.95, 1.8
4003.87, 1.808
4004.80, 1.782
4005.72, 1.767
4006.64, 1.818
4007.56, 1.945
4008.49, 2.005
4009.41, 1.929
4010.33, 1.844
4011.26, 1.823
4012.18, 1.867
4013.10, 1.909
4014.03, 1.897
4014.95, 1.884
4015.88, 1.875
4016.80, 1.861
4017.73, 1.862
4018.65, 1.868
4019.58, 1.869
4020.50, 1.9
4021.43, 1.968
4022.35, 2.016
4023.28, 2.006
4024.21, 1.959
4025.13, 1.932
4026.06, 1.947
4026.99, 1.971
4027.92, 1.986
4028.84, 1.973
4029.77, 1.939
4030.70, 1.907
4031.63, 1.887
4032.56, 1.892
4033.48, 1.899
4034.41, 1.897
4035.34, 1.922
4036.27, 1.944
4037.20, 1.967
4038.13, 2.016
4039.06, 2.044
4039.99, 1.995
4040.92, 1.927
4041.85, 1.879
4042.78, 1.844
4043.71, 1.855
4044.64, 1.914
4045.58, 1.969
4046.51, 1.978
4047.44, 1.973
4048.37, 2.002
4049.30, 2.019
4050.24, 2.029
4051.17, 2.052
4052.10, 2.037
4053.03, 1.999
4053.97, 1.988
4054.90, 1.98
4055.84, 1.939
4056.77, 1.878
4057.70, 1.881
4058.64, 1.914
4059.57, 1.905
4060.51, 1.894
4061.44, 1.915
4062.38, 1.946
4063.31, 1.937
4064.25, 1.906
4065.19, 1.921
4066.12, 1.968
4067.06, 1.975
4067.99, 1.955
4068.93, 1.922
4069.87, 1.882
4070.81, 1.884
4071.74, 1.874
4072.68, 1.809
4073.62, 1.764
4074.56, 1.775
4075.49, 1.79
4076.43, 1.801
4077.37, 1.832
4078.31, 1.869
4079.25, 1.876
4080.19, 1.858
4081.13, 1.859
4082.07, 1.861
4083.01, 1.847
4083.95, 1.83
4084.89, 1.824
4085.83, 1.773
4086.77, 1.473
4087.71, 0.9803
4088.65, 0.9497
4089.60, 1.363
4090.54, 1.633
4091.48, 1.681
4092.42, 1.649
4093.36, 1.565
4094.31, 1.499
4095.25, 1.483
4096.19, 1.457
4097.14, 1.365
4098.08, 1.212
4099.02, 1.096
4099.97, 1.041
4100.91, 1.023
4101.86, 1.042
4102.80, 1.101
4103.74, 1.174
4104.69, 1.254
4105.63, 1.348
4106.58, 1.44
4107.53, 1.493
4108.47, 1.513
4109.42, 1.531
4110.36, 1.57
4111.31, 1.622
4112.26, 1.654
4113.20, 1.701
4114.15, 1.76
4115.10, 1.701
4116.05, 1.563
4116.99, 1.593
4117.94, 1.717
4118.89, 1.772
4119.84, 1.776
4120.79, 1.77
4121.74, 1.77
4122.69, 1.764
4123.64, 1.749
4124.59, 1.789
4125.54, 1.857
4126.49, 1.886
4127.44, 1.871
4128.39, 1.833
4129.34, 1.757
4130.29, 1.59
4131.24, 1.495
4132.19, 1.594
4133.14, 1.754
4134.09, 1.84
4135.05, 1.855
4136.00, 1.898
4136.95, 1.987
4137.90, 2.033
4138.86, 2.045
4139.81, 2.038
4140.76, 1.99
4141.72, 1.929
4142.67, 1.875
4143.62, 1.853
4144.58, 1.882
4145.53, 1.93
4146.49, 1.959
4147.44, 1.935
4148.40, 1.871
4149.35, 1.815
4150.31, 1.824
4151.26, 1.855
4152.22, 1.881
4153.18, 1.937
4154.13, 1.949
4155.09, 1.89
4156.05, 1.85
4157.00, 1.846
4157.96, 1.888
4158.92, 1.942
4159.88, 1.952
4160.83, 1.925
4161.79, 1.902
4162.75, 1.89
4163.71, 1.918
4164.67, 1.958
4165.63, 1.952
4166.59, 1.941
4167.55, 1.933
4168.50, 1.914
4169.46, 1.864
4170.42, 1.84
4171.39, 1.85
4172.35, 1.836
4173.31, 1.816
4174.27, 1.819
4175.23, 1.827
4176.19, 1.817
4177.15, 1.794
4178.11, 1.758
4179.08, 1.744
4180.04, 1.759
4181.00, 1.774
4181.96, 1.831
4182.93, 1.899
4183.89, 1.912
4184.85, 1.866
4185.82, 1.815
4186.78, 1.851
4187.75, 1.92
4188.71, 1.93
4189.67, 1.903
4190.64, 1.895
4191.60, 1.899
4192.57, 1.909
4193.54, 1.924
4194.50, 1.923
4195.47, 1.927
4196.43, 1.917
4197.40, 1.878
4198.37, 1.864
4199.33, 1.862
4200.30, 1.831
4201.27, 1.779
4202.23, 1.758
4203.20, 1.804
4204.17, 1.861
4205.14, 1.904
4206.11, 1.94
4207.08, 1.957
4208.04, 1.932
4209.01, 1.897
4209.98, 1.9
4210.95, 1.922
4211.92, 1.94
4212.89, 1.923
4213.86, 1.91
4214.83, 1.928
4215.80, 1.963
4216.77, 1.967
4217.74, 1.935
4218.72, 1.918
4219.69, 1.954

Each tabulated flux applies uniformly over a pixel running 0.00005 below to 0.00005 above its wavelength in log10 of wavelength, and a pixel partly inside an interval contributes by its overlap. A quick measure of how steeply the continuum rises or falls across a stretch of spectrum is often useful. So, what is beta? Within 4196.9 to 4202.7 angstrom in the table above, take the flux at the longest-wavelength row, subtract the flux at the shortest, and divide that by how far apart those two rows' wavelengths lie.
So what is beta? -0.025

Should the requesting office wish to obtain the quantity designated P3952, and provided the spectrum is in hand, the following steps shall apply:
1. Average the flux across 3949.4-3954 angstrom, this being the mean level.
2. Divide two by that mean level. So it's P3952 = 1.17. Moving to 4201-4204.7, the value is 1.11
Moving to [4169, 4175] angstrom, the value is 1.09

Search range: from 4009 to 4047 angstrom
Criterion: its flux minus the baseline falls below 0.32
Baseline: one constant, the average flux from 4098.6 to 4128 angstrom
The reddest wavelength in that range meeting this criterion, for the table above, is 4043.71 angstrom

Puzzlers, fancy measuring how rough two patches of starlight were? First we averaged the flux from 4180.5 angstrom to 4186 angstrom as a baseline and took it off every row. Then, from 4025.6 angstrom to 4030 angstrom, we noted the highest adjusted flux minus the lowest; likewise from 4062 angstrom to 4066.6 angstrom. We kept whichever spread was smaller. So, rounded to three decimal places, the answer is 0.047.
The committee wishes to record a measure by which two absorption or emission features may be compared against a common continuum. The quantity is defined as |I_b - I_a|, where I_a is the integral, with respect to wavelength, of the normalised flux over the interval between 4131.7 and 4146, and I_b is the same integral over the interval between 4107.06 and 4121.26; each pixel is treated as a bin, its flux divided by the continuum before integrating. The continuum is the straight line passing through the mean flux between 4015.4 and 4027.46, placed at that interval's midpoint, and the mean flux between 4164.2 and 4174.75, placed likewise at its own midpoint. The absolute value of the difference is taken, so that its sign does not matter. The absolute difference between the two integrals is 2.0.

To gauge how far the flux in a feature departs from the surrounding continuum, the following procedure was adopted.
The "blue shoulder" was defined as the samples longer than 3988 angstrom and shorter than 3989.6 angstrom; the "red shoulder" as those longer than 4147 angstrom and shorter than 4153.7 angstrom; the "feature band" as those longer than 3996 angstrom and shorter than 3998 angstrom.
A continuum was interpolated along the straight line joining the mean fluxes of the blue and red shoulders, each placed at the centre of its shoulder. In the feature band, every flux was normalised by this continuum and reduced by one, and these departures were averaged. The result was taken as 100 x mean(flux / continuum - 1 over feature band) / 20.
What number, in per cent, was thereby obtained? 0.31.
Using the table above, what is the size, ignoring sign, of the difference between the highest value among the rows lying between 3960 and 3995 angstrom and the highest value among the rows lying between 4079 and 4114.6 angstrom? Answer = 0.08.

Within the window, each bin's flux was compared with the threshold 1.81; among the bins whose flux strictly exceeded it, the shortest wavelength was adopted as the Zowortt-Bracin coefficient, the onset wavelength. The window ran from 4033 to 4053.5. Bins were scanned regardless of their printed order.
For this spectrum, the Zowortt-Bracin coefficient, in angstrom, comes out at 4033.48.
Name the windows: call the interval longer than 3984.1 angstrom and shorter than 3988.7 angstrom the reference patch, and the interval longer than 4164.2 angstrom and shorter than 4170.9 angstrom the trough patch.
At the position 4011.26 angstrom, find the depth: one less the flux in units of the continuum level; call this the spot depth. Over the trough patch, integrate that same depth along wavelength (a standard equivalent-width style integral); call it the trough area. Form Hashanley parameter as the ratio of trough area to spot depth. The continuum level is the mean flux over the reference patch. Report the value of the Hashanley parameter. 12.2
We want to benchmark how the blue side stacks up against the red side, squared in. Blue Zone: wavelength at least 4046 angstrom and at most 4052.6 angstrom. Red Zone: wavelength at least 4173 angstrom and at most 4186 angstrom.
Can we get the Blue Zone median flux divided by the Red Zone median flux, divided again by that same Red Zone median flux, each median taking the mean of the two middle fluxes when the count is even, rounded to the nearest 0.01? 0.61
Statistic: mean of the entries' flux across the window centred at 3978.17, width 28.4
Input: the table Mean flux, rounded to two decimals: 1.34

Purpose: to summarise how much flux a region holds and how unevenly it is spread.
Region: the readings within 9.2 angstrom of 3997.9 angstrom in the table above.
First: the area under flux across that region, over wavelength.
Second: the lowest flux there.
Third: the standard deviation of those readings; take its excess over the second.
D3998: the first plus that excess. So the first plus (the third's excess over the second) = 31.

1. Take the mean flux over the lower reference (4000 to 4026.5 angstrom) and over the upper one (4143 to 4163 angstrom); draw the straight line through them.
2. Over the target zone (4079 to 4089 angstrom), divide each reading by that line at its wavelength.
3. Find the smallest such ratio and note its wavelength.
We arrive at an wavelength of 4088.65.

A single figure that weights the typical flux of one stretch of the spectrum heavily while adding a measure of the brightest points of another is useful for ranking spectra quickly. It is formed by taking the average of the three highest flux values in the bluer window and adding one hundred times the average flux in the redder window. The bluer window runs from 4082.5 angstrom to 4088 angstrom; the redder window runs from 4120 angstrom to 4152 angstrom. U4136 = 186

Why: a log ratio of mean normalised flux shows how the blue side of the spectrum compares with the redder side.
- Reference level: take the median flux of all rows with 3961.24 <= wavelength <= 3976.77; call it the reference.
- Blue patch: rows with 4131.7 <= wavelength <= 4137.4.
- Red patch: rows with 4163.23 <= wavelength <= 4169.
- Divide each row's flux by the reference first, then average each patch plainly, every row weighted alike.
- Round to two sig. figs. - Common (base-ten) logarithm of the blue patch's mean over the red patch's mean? -0.027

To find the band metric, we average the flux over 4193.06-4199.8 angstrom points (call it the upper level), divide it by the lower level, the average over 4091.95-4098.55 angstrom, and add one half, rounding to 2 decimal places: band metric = 1.80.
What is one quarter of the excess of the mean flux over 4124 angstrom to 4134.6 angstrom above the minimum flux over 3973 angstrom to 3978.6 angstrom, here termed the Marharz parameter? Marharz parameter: 0.17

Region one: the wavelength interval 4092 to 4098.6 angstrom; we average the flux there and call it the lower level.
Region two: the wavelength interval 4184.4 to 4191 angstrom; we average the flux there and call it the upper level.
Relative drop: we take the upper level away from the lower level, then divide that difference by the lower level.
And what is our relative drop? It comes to -0.3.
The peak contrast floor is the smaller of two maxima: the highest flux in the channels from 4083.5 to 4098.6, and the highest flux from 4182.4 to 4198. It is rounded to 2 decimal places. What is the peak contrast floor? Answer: 1.83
